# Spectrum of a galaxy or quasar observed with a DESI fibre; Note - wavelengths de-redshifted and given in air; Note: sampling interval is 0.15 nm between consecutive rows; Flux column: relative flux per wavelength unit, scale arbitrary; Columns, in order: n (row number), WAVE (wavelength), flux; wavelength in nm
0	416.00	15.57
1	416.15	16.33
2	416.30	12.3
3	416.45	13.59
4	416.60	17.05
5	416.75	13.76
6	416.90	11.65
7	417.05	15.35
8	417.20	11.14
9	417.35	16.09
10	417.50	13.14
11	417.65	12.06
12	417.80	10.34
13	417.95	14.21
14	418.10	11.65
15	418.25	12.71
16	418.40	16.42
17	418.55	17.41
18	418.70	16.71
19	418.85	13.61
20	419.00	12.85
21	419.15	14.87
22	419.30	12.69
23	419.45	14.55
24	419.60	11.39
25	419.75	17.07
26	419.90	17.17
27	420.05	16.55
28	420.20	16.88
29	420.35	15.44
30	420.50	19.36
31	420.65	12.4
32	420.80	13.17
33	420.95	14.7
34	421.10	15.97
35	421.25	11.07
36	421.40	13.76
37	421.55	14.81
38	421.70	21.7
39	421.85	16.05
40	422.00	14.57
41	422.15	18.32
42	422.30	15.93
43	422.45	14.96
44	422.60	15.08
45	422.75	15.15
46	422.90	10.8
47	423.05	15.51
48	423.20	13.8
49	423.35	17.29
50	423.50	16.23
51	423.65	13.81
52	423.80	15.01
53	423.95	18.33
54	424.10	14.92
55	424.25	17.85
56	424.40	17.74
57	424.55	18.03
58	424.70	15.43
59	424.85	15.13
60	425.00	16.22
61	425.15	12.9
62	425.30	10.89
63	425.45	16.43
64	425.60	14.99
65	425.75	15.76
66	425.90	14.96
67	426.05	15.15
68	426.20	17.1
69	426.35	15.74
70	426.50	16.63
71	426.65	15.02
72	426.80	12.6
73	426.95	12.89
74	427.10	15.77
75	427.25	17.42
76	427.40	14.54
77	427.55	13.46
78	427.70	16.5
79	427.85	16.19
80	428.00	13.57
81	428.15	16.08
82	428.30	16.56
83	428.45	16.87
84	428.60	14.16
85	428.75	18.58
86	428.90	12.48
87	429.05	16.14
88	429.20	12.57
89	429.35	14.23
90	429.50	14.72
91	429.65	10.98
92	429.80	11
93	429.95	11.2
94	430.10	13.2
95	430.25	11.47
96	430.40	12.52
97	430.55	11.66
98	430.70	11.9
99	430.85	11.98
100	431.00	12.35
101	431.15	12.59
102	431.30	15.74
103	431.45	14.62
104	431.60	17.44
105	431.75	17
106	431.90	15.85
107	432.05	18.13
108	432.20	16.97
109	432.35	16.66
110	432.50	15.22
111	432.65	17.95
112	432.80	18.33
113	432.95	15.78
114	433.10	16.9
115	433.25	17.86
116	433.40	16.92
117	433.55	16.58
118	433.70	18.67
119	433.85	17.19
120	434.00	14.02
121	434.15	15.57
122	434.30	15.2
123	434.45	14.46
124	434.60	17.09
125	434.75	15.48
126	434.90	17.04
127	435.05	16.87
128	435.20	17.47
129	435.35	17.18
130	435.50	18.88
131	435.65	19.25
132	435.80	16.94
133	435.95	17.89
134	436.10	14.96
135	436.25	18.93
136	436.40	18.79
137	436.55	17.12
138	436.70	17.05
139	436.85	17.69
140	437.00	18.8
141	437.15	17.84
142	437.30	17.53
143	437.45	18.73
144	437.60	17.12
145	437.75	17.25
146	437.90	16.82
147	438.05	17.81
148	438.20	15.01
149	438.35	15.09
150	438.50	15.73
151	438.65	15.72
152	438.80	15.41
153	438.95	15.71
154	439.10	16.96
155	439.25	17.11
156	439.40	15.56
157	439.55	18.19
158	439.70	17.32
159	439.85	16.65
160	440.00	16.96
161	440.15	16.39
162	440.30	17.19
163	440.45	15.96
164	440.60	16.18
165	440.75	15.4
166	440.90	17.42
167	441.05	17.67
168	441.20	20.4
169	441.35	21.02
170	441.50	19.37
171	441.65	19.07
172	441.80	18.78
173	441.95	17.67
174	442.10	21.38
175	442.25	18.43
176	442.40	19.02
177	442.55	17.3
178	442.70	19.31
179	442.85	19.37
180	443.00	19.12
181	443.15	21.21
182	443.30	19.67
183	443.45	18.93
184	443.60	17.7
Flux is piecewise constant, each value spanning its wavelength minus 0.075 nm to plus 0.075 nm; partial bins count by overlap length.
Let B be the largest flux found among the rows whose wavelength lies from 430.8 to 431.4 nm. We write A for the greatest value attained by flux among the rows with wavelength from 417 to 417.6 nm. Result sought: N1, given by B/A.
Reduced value 0.98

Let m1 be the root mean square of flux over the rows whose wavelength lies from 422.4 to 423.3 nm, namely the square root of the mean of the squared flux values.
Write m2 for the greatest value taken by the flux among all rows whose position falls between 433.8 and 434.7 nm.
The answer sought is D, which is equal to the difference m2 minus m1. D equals 2.9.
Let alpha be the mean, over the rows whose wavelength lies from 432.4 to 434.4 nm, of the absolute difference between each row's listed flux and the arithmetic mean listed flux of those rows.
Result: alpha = 1.1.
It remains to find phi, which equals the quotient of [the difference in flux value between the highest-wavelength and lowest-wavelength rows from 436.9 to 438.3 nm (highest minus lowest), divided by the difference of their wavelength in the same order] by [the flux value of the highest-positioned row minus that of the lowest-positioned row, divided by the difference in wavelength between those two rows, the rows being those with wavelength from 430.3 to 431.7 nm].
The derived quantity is -0.8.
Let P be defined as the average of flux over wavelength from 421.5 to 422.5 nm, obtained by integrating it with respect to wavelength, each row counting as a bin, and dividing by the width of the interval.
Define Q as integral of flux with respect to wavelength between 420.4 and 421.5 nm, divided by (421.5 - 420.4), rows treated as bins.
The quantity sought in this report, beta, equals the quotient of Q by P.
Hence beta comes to 0.86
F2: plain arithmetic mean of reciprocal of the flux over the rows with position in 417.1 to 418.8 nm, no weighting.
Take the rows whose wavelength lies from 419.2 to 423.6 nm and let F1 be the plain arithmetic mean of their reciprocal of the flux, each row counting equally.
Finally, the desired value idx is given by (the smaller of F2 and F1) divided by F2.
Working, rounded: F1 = 0.0672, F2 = 0.075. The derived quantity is 0.90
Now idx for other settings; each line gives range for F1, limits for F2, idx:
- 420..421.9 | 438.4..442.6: 1.00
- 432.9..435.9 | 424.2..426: 0.91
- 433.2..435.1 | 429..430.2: 0.78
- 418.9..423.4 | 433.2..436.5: 1.00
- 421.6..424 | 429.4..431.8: 0.83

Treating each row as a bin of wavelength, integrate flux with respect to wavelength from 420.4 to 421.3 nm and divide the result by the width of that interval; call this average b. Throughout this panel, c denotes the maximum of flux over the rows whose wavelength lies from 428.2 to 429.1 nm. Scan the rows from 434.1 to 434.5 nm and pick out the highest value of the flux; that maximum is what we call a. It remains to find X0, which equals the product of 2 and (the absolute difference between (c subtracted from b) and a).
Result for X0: 39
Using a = 15.57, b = 14.6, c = 18.58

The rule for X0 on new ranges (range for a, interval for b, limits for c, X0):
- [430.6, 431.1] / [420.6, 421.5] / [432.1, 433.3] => 34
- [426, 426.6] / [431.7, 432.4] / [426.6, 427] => 30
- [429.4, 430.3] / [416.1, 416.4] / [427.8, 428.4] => 34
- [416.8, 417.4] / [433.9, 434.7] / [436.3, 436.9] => 39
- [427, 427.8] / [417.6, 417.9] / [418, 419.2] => 47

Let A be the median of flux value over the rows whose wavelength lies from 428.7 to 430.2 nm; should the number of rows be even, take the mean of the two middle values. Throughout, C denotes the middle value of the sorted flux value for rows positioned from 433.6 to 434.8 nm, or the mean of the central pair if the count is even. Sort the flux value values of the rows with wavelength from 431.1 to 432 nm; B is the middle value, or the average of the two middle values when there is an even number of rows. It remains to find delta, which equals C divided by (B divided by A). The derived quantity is 12.7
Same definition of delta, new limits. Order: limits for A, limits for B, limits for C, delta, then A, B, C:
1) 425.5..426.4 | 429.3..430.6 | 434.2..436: 22.6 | 15.4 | 12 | 17.1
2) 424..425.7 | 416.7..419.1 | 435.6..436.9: 20.4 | 15.4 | 13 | 17.7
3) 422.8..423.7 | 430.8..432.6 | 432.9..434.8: 15.4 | 14.7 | 16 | 16.6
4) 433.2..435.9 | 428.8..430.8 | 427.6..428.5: 22.3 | 17.0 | 12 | 16.3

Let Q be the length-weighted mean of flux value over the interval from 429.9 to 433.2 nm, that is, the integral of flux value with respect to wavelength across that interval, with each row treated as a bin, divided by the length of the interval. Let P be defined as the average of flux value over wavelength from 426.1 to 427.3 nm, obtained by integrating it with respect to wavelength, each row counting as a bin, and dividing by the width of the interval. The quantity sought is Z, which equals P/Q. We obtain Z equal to 1.03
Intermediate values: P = 15.35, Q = 14.8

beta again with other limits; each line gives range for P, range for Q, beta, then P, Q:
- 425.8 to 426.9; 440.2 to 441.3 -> 1.13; 15.3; 17.2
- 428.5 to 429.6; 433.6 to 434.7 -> 1.09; 14.7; 16.0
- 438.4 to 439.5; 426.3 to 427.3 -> 0.94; 16.1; 15.1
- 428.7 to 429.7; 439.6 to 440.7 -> 1.17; 14.2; 16.7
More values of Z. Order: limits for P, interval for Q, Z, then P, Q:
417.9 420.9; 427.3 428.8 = 0.95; 14.86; 15.6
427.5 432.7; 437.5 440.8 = 0.88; 14.52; 16.5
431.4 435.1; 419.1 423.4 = 1.09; 16.56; 15.2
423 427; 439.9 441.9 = 0.87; 15.44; 17.8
